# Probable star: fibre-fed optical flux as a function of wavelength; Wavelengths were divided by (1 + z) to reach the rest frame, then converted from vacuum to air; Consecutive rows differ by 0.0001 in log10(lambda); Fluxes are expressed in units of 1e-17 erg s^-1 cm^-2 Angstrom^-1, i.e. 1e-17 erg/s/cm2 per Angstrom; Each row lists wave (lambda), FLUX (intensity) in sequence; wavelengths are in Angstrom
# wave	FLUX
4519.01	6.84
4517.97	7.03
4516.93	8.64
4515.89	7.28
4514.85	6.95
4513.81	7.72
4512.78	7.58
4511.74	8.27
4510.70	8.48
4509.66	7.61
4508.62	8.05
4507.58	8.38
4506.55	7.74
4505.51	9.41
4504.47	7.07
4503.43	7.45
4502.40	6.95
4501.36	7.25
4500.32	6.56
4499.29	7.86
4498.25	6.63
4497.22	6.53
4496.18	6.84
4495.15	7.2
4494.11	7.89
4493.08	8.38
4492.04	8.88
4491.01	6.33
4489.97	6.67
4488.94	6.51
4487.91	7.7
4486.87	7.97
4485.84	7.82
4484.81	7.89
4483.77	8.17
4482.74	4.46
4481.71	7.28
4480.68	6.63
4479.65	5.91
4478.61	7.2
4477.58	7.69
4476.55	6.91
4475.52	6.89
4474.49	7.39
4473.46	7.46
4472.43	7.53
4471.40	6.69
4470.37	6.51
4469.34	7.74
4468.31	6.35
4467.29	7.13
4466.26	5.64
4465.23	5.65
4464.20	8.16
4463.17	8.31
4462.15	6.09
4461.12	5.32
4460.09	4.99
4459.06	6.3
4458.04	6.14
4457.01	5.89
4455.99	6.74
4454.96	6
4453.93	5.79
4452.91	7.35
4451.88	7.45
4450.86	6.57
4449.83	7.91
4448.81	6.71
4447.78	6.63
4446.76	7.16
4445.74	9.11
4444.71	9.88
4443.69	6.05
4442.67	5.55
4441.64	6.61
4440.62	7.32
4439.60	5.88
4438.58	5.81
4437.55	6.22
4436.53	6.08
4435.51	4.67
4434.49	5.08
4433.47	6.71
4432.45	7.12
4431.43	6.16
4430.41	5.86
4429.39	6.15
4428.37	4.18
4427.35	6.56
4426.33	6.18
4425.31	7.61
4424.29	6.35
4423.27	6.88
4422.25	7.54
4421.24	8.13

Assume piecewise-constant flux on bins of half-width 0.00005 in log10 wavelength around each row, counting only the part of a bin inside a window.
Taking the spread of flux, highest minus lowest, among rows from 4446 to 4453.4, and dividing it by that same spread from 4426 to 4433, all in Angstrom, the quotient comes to 0.46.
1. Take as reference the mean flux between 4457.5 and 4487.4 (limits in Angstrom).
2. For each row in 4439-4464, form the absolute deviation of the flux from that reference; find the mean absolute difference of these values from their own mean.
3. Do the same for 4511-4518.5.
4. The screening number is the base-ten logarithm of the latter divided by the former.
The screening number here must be -0.03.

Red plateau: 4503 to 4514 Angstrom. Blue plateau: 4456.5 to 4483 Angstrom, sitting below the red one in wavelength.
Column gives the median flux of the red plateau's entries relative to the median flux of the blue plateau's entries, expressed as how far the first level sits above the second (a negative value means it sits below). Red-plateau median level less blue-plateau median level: 1.08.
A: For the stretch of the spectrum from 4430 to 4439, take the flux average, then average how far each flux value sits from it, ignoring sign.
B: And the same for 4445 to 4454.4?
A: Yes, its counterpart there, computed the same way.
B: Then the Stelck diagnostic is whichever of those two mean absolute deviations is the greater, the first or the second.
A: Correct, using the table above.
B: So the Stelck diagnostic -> 0.68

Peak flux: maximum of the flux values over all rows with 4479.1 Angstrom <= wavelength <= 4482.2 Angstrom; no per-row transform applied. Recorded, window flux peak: 7.28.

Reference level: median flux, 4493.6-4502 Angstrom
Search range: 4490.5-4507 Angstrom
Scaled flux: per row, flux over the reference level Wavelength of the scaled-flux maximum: 4505.51 Angstrom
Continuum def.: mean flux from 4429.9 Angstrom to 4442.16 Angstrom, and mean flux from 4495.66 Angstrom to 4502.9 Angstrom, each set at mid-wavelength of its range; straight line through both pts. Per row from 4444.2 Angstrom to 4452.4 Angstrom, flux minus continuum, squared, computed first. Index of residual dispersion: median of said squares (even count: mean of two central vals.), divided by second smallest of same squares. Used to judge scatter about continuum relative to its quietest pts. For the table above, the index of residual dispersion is 8.3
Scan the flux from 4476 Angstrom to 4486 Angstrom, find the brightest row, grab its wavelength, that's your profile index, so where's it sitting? 4483.77 Angstrom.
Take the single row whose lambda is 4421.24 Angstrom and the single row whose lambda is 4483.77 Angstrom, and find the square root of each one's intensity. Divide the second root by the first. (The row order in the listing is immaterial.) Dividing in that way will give 1.00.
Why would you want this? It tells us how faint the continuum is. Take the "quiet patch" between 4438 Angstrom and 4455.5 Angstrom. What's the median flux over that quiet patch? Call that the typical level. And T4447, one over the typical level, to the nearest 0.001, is 0.151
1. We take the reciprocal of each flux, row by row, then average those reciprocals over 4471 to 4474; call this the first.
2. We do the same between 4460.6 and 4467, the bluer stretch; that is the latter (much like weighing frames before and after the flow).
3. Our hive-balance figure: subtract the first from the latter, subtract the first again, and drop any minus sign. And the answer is 0.119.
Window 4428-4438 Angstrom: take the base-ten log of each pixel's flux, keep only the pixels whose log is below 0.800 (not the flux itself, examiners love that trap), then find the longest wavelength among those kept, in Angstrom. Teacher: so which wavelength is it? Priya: 4437.55 Angstrom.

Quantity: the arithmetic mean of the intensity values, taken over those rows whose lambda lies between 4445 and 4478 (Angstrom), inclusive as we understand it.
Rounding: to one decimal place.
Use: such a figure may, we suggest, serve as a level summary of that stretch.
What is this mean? 6.8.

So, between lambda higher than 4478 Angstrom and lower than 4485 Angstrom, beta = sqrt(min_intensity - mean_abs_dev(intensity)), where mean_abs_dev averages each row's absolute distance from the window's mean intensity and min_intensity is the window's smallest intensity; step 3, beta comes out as 1.87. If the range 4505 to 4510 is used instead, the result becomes 2.66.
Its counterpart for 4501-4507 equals 2.52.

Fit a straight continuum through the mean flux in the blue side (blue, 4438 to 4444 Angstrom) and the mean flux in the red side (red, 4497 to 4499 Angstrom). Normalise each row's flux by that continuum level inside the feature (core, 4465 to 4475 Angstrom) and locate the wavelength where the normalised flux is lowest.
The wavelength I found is 4466.26 Angstrom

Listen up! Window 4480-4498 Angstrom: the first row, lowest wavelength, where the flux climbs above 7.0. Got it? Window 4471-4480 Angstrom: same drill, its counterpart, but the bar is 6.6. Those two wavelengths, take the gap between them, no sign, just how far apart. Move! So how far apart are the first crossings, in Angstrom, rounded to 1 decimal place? 10.3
